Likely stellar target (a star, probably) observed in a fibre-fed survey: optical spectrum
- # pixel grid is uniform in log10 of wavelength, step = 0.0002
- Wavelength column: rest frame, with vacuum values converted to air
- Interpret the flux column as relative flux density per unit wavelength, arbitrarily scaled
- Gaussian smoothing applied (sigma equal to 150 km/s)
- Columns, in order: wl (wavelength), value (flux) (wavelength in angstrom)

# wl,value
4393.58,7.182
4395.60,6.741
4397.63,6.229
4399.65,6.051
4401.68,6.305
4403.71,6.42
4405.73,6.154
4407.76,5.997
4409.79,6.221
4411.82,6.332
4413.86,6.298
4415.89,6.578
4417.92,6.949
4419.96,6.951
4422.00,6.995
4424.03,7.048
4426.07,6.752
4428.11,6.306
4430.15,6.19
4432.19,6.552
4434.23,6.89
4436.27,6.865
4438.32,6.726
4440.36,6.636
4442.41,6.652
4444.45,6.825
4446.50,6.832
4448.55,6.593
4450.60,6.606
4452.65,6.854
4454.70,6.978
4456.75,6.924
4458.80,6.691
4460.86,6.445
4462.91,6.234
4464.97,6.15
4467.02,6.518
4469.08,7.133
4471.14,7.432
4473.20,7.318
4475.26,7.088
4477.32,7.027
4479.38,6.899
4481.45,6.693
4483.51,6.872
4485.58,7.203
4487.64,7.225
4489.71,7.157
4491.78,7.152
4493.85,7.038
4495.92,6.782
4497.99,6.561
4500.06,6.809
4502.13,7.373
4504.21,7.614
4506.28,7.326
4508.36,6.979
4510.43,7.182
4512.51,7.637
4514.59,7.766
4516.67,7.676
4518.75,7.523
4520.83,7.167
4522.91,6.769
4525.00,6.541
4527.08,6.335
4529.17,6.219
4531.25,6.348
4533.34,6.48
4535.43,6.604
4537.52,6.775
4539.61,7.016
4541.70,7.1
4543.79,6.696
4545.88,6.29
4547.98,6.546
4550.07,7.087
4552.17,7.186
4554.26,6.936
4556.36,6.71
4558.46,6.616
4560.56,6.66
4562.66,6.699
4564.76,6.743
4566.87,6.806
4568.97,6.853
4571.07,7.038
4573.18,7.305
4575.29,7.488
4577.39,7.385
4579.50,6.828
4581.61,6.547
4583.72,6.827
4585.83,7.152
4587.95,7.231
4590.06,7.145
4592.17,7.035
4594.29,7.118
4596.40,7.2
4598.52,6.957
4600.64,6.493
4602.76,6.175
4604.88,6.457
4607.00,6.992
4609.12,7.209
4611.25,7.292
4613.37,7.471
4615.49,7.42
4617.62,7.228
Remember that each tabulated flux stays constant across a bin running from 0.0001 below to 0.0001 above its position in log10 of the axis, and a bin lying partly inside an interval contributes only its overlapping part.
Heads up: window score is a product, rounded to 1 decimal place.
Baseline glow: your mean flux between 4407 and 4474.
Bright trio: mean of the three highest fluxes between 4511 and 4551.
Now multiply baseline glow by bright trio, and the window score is 51.4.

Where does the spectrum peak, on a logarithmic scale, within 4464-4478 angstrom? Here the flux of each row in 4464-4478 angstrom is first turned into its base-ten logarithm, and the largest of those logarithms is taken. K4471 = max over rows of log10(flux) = 0.871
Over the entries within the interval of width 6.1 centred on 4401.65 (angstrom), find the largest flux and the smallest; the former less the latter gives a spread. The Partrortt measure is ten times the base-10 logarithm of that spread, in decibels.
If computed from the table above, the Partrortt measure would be -4.3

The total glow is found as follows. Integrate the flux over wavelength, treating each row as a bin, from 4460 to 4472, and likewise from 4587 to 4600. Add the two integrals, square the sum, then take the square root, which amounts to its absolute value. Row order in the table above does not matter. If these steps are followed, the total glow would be 172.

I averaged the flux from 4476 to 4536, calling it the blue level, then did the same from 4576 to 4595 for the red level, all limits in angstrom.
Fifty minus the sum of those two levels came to 36.0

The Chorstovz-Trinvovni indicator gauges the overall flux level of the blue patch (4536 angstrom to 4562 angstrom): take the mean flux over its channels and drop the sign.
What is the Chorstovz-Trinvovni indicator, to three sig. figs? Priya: 6.80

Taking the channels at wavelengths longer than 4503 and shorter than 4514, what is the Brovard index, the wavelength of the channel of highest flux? 4512.51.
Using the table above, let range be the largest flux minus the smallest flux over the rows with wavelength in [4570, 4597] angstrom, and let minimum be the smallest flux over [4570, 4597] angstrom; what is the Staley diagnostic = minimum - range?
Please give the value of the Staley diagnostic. 5.61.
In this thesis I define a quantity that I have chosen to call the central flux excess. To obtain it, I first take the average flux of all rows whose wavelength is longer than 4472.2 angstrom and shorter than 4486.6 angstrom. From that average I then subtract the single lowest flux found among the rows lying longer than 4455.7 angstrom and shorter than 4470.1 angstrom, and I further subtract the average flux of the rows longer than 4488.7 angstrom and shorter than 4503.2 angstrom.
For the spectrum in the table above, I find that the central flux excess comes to -6.1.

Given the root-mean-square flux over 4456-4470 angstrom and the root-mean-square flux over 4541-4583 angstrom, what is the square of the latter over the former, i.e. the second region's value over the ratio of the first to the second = 7.18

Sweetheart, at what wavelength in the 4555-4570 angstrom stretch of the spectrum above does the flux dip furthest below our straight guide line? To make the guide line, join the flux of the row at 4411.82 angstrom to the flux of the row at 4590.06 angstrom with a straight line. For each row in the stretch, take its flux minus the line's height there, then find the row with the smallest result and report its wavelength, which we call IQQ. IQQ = 4558.46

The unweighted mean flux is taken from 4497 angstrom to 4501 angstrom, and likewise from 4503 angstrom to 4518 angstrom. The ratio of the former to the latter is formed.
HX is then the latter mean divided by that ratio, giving 8.3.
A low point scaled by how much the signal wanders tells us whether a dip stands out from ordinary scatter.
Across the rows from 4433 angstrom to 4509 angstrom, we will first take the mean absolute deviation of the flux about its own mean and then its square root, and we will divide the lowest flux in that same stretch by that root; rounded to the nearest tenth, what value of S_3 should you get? 12.3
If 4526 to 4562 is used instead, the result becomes 12.7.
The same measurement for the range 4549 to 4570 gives 17.2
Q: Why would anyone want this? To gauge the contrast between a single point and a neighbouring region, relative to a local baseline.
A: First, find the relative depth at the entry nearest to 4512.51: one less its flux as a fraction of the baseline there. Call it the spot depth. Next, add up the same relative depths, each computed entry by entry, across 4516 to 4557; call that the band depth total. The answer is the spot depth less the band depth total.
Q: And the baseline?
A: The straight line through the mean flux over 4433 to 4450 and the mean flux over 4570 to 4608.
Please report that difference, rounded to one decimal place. -0.4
